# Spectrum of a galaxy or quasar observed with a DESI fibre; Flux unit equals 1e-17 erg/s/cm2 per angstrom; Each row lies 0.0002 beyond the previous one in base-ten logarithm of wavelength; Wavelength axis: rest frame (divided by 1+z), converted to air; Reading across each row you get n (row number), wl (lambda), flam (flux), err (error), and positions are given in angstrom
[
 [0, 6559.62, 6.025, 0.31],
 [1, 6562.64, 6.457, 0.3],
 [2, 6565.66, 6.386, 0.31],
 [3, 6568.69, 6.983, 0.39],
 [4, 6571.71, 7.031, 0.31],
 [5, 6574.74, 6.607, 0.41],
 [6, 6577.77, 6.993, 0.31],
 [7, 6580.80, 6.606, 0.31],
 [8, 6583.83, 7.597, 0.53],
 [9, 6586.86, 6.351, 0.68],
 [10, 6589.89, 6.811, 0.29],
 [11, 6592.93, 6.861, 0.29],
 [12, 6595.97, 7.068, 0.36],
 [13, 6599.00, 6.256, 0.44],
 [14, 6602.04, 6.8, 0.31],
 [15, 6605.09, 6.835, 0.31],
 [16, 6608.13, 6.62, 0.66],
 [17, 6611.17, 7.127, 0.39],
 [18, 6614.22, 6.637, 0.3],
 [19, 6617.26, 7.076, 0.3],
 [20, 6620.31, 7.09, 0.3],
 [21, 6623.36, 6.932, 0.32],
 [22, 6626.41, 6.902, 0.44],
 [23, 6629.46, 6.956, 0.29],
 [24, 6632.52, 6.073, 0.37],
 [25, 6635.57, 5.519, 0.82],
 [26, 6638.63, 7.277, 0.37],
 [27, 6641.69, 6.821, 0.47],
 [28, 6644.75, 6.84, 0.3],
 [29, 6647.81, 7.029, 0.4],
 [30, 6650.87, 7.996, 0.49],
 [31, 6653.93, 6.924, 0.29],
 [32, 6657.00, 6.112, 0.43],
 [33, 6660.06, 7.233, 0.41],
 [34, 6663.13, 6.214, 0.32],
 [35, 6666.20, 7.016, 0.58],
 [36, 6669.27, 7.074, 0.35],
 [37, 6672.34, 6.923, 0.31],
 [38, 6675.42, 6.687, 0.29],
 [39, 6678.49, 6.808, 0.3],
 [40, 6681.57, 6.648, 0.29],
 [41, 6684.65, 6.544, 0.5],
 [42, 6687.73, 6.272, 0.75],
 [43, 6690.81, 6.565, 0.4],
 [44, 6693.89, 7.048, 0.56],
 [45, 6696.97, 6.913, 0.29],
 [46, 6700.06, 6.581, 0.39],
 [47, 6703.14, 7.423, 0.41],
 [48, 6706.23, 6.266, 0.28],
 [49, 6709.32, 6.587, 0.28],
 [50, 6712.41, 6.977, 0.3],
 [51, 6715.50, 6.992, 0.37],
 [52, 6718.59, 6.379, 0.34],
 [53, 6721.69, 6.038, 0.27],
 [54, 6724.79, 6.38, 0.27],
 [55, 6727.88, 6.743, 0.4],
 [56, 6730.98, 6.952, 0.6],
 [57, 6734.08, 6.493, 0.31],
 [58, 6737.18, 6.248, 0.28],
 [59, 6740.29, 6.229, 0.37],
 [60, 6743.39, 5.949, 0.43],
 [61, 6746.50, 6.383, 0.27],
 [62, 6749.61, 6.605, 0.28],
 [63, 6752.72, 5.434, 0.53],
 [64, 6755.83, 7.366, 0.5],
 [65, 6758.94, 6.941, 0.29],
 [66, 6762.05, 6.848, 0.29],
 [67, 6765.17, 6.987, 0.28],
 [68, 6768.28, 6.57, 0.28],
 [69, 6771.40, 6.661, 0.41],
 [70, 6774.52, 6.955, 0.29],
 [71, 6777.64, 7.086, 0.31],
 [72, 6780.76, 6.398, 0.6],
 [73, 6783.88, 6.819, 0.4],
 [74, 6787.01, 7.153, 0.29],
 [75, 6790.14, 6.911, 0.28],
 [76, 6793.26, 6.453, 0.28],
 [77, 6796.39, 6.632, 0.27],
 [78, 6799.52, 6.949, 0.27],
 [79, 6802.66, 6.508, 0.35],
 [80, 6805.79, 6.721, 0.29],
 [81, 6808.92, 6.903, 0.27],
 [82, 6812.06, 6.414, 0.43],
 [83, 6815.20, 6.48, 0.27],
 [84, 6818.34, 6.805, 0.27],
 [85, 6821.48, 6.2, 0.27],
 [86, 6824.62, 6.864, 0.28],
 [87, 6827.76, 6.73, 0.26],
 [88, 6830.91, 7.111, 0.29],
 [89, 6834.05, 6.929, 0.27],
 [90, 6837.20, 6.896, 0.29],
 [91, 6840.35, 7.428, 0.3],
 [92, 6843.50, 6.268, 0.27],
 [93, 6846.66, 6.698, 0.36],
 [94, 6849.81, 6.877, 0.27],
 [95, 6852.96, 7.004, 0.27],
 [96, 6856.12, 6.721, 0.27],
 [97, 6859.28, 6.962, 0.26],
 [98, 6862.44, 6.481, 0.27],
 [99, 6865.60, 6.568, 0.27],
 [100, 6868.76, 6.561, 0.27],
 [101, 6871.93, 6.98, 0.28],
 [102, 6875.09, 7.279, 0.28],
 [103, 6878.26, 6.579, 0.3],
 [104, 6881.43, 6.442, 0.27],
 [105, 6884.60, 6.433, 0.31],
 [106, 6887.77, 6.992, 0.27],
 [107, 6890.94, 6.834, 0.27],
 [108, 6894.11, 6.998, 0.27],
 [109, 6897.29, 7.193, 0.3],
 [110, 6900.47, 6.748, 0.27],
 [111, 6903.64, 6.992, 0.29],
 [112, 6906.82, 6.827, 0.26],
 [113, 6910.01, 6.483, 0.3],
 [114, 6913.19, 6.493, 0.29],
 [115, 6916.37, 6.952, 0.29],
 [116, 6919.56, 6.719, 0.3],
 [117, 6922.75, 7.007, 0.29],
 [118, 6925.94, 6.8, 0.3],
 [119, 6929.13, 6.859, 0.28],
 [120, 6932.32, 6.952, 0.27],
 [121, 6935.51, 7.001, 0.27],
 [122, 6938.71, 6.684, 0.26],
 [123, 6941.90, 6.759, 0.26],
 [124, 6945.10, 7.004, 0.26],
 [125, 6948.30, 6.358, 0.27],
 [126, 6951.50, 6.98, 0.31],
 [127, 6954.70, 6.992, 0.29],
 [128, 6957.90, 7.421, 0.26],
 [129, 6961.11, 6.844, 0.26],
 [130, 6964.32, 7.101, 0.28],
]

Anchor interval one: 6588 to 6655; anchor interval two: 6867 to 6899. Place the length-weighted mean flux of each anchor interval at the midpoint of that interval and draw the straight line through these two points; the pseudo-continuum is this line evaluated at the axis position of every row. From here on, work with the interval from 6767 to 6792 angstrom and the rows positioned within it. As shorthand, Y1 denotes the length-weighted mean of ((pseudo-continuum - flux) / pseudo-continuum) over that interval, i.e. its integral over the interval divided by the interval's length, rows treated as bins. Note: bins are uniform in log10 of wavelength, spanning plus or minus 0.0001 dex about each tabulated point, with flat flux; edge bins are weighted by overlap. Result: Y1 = 0.0019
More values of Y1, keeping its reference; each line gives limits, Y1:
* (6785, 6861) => 0.0078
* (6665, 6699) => 0.0097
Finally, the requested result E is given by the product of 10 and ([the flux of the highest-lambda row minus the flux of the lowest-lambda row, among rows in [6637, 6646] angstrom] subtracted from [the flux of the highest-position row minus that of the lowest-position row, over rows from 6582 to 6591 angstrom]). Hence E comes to -3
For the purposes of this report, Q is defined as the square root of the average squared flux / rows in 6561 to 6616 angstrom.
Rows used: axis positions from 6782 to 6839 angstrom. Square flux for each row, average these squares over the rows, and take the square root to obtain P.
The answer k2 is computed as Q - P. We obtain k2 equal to 0.03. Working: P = 6.75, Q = 6.79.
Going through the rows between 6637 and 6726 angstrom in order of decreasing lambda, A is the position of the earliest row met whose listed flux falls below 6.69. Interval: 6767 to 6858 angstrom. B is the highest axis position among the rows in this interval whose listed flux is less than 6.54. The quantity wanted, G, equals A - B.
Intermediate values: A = 6724.79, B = 6843.50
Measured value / -118.7 angstrom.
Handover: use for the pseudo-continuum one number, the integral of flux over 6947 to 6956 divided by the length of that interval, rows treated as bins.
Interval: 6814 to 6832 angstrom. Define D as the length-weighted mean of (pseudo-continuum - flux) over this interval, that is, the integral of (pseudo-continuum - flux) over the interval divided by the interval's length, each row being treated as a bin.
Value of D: 0.1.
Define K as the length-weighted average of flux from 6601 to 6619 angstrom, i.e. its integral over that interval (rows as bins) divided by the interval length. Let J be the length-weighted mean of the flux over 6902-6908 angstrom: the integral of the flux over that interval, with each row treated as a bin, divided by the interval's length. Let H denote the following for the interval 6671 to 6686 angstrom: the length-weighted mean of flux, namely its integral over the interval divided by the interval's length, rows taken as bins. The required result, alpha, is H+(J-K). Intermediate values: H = 6.72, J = 6.92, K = 6.85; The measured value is 6.79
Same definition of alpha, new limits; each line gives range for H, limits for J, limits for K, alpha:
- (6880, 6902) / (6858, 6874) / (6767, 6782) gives 6.79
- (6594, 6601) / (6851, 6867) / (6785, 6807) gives 6.68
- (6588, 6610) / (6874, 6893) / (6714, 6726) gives 7.06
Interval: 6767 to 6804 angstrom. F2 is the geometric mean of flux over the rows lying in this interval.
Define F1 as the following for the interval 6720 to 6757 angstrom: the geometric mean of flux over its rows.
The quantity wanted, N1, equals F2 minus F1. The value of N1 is 0.37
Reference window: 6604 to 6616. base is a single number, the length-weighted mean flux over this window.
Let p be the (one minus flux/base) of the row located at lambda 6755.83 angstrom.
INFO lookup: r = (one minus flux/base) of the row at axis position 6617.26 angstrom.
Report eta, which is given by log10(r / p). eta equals -0.3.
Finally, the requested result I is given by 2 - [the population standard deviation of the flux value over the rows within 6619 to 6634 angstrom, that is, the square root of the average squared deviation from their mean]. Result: 1.64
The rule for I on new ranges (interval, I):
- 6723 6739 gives 1.75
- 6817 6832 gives 1.70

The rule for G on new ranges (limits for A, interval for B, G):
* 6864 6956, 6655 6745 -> 204.9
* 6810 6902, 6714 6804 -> 81.9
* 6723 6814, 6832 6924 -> -101.1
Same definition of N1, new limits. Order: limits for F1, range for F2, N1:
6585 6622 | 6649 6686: 0.04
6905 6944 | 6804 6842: -0.01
